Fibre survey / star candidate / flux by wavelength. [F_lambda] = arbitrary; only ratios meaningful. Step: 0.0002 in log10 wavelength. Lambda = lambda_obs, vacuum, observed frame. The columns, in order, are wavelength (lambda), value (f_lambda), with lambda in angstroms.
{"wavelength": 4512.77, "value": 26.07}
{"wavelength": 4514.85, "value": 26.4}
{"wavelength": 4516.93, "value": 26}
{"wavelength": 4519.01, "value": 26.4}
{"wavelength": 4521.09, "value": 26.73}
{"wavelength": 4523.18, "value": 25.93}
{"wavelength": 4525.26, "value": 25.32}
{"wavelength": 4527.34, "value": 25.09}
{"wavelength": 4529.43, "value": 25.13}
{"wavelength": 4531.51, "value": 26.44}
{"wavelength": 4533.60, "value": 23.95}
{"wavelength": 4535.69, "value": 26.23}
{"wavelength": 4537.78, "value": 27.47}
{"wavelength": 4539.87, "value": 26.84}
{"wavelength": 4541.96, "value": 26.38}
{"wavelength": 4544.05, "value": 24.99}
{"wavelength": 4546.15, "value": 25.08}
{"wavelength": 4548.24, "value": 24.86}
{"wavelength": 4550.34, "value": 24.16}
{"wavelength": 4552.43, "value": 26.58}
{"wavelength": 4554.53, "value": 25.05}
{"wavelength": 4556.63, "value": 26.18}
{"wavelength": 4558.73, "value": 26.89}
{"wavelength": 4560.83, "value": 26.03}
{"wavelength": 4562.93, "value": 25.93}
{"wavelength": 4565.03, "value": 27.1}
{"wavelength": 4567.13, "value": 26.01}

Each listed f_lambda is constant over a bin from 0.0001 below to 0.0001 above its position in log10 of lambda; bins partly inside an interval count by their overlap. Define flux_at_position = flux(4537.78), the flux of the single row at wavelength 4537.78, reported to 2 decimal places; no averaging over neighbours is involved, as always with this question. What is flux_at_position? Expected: 27.47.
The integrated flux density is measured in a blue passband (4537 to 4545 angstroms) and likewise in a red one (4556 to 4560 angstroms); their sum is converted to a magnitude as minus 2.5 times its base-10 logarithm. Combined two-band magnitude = -6.3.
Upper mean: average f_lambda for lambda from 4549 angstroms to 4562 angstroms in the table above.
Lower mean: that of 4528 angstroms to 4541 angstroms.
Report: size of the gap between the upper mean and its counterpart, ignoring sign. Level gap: 0.20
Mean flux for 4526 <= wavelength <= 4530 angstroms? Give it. 25.1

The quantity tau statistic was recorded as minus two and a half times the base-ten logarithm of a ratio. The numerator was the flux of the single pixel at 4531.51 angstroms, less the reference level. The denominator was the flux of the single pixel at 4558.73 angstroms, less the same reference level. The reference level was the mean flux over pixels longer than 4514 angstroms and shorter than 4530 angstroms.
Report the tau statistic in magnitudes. 0.6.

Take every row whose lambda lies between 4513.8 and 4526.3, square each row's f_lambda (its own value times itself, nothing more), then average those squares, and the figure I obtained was 683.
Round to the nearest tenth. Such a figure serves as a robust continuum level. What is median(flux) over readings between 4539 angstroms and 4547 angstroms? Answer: 25.7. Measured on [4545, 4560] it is 25.1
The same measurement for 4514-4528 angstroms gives 26.0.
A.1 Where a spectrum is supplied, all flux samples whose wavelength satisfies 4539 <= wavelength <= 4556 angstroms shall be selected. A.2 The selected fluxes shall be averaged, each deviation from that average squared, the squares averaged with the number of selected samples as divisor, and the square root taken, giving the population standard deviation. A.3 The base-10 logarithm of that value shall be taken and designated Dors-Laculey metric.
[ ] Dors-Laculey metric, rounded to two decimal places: -0.04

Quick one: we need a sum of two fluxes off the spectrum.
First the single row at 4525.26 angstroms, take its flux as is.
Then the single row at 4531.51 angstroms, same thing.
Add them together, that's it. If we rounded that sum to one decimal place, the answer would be 51.8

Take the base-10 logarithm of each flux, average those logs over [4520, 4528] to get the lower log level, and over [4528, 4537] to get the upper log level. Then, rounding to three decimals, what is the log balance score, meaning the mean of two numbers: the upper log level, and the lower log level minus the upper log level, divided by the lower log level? 0.705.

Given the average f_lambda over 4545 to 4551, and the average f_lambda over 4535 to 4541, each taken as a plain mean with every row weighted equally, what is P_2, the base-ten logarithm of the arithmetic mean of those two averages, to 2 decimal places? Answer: 1.41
